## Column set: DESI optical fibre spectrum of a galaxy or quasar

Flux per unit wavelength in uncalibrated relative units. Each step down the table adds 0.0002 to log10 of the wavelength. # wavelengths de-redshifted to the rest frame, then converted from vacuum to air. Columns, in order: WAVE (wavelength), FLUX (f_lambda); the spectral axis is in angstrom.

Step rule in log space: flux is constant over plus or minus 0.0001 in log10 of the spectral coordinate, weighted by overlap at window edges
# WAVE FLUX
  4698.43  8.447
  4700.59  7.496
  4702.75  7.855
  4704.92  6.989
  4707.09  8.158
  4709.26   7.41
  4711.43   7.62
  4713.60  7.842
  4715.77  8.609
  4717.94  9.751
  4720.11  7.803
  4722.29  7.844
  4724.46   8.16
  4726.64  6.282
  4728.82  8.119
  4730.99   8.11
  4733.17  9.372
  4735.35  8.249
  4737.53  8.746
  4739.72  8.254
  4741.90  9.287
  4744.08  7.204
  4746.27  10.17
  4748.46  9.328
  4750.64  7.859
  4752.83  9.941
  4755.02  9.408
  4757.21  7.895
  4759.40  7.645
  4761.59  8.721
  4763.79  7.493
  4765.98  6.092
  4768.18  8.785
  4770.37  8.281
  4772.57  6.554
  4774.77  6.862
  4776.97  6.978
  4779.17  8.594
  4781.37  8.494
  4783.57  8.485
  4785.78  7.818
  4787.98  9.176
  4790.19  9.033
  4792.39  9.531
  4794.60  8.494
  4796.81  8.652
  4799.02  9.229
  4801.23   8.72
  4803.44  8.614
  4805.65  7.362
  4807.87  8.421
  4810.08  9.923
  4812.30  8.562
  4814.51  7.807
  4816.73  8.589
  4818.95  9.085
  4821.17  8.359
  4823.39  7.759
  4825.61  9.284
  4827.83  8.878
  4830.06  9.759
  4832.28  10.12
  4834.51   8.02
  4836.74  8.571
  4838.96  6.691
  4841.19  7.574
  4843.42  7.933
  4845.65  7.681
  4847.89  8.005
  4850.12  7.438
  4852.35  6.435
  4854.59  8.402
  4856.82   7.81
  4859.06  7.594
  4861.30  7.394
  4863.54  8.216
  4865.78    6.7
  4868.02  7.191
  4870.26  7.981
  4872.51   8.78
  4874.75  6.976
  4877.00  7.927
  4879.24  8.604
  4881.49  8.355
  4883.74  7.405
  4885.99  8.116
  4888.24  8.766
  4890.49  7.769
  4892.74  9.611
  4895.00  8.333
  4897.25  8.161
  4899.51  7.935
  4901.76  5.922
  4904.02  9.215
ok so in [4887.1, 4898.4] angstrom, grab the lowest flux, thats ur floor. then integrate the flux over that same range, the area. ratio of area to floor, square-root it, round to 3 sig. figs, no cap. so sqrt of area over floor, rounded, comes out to 3.52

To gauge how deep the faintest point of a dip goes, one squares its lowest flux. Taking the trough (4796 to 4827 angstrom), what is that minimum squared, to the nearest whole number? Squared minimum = 54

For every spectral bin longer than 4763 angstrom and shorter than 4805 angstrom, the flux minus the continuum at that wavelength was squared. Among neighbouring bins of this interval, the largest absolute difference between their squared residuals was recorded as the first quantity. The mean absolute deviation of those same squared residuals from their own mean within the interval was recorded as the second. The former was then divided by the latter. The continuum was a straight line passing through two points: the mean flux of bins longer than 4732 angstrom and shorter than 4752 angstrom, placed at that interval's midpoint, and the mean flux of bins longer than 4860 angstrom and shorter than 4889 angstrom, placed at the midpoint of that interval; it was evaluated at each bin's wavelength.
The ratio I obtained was 5.16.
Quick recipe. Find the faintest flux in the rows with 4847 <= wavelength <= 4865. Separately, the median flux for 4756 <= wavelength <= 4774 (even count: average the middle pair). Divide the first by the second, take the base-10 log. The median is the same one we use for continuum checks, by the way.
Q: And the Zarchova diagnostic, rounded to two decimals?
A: -0.08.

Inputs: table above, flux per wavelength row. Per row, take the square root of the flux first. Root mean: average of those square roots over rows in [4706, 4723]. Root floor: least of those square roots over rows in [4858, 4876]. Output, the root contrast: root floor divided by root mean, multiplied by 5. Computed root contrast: 4.54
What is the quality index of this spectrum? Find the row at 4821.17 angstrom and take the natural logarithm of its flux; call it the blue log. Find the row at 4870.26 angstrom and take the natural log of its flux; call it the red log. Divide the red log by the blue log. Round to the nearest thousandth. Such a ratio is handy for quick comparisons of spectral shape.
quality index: 0.978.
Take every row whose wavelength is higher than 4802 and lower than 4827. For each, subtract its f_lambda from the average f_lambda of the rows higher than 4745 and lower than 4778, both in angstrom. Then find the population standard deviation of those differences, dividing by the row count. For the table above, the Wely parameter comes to 0.70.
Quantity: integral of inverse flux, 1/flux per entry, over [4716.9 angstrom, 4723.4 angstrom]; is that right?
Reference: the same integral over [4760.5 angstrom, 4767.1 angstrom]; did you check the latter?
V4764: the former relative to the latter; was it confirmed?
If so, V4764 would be 0.86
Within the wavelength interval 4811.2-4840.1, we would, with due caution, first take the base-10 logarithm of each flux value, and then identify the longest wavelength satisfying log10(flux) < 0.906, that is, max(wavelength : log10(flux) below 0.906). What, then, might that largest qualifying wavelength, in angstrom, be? 4838.96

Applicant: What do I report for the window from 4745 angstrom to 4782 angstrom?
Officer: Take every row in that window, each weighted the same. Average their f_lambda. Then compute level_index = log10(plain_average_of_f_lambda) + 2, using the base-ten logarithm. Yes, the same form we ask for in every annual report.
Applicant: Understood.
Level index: 2.91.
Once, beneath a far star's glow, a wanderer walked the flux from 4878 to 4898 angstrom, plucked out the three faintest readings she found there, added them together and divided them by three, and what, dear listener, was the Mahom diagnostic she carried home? 7.8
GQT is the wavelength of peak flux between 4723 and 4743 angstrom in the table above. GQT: 4733.17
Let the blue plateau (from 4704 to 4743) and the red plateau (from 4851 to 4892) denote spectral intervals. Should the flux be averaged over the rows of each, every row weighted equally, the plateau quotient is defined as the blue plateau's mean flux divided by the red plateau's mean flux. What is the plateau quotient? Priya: 1.04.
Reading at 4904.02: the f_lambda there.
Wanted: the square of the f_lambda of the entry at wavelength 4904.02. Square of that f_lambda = 85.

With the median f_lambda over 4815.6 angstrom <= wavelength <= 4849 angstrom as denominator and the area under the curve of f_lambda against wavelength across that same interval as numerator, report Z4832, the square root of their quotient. 5.80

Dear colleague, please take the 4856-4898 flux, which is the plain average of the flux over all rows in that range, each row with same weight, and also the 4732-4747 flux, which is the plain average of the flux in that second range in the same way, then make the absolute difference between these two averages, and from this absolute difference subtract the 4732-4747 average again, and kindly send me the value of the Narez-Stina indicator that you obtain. -7.98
